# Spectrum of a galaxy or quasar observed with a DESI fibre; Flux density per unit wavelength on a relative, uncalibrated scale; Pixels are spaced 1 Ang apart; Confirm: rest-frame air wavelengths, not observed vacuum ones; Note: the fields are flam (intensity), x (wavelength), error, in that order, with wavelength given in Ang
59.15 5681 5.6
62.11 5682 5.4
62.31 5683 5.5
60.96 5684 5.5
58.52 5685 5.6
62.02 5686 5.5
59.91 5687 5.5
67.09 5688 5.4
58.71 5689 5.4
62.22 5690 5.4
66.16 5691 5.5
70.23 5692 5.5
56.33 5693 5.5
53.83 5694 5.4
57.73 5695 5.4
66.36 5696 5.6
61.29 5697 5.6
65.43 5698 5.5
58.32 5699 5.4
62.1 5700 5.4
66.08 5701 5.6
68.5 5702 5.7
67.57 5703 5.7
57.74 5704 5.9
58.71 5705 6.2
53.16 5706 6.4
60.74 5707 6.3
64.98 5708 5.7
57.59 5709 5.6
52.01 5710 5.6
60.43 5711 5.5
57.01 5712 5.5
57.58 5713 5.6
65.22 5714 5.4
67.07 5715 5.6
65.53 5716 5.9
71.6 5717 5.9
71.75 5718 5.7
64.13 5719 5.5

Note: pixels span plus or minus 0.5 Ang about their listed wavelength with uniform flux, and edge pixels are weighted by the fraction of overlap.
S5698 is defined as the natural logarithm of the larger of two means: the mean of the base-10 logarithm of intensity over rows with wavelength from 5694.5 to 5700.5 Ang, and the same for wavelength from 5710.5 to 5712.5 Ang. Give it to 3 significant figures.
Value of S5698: 0.583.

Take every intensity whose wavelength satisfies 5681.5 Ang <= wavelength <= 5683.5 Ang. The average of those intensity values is 62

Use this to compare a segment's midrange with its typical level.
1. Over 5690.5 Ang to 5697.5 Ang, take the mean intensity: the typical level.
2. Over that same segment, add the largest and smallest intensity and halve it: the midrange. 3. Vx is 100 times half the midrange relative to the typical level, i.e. 50.3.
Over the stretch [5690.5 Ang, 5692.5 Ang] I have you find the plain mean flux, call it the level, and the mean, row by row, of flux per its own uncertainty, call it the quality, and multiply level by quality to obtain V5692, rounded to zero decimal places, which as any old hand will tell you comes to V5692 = 846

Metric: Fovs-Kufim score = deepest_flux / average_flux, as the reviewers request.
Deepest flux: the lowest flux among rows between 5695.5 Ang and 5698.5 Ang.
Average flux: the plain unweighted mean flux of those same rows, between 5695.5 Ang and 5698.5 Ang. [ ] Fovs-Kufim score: 0.95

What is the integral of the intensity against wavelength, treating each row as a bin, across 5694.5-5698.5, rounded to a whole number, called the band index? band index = 251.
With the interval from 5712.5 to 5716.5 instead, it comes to 255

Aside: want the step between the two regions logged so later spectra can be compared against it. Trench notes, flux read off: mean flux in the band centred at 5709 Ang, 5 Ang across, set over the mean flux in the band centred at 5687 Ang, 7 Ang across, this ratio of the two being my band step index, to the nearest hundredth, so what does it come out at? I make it 0.96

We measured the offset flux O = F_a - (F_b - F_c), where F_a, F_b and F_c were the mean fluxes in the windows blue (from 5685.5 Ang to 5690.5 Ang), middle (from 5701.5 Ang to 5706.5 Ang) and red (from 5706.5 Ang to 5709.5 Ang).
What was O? 62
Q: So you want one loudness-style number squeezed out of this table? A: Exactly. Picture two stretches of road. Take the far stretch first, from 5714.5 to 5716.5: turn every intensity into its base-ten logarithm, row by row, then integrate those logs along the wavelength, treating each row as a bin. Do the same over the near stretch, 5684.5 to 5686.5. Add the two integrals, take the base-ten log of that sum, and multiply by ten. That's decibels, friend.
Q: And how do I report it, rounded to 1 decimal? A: 8.6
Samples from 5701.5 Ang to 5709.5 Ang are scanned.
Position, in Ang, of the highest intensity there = 5702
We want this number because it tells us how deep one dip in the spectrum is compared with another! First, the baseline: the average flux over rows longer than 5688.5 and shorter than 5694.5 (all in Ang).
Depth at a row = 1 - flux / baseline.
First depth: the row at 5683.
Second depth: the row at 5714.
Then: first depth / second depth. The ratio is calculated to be 0.27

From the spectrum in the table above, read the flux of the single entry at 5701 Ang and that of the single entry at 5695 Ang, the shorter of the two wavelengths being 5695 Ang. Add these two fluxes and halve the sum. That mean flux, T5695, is 61.9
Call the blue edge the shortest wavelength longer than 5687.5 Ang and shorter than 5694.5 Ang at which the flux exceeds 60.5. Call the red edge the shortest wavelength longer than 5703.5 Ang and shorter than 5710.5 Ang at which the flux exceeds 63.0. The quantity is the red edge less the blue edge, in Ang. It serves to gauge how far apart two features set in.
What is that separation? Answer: 20 Ang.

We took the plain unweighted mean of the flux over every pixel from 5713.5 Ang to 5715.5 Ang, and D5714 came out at 66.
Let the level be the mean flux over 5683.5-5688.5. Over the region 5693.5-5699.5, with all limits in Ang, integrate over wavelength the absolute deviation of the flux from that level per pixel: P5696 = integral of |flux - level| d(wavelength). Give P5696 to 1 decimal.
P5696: 24.0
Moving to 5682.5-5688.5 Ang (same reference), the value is 12.0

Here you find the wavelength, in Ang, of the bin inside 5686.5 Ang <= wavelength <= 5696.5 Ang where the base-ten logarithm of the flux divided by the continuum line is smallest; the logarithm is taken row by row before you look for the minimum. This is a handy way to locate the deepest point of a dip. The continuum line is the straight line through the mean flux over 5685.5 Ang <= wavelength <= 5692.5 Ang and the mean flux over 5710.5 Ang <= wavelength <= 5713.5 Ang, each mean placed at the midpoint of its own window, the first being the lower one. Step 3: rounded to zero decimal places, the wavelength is 5694 Ang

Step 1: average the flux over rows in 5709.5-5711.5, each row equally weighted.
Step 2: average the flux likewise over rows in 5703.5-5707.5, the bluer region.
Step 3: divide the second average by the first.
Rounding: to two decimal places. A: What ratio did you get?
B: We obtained 1.02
